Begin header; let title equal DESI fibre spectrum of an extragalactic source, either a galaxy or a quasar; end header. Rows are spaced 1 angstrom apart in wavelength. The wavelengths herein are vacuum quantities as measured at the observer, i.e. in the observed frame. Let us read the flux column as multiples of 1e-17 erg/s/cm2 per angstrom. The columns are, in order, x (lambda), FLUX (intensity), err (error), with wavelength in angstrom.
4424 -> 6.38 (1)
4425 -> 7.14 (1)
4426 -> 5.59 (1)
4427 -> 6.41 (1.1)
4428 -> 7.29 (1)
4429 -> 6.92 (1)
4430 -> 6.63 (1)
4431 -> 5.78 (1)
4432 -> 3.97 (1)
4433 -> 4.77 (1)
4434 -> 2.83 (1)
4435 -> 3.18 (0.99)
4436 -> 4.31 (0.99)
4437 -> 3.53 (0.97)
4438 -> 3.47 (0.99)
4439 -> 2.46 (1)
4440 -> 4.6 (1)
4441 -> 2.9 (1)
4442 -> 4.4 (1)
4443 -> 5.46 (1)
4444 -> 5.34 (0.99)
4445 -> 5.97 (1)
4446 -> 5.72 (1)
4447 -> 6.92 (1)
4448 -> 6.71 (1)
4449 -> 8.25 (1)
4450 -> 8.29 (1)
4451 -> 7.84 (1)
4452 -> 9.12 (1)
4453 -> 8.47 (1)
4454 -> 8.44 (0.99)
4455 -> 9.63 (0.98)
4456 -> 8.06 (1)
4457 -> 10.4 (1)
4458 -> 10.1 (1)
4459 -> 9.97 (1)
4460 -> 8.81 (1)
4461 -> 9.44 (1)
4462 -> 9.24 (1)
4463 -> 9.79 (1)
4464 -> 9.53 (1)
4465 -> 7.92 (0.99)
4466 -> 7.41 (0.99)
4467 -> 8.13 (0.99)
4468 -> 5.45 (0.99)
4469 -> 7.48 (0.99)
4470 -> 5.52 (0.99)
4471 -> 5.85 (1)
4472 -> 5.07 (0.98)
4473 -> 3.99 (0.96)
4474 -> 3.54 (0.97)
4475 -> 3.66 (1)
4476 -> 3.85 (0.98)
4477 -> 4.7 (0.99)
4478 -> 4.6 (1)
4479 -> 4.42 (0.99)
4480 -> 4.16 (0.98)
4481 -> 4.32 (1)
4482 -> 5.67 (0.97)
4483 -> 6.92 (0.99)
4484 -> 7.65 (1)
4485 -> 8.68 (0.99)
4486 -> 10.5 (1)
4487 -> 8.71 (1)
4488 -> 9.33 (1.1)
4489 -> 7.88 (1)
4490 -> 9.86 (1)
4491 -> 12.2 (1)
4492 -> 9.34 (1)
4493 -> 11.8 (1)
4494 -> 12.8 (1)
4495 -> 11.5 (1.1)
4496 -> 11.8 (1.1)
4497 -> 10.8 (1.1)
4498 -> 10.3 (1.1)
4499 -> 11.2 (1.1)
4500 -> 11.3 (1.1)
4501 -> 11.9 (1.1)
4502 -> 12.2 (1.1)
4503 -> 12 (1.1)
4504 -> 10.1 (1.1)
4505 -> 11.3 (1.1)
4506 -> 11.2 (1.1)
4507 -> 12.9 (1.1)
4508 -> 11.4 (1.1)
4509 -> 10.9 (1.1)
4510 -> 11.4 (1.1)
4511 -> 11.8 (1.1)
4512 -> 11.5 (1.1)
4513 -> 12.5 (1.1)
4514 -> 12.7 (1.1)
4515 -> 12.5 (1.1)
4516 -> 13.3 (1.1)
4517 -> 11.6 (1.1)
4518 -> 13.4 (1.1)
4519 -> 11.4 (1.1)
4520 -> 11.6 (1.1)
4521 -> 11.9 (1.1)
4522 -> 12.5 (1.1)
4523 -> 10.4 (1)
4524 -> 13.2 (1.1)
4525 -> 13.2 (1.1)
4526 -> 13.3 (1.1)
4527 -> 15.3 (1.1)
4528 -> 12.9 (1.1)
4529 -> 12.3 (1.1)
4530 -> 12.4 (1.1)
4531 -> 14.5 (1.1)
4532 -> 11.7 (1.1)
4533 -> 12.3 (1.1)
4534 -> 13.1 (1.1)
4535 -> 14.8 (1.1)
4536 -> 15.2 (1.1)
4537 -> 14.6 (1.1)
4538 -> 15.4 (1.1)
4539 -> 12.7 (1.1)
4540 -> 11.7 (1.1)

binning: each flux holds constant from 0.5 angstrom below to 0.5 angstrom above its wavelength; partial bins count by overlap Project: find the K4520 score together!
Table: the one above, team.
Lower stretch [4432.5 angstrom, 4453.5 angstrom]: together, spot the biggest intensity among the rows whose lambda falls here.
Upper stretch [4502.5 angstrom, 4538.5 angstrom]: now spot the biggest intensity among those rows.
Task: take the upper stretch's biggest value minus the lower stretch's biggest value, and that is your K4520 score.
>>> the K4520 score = 6.3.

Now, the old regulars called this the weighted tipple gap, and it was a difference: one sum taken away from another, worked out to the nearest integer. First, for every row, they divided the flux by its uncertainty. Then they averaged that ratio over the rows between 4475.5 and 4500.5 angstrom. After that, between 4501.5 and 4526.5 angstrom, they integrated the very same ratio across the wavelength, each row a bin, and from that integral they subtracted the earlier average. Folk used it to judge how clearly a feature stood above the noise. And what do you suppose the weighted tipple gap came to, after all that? 266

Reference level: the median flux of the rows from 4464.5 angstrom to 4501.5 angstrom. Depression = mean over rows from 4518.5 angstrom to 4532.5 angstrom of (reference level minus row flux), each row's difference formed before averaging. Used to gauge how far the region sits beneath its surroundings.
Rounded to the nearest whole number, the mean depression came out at -5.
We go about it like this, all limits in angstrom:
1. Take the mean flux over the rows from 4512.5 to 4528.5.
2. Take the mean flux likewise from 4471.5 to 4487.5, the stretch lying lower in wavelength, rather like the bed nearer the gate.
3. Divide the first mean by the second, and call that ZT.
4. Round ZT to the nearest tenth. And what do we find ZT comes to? 2.2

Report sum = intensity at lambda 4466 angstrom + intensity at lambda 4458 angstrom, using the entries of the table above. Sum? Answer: 17.5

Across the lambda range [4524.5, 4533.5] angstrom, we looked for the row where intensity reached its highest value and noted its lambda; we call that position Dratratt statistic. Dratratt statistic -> 4527 angstrom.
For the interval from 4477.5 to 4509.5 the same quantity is 4507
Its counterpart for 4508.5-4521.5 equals 4518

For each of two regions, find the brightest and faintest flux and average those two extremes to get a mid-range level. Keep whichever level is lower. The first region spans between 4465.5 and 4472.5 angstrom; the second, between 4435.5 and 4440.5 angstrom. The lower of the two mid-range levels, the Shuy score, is 3.5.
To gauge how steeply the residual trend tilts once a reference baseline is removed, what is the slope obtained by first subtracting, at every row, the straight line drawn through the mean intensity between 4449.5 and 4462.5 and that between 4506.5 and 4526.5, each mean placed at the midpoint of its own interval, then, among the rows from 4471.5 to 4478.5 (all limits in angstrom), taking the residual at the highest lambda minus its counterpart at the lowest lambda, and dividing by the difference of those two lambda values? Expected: -0.13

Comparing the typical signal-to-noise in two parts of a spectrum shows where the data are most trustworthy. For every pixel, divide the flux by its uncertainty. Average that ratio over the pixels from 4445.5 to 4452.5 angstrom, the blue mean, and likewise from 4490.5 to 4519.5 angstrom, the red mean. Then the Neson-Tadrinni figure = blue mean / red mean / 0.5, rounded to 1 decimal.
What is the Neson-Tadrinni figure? 1.4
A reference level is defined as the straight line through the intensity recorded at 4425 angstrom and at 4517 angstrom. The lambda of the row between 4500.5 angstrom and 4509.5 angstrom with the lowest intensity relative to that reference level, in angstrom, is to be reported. 4504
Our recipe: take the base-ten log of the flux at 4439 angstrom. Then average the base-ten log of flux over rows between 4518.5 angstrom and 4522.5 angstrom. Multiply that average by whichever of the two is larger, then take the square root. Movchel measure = 1.07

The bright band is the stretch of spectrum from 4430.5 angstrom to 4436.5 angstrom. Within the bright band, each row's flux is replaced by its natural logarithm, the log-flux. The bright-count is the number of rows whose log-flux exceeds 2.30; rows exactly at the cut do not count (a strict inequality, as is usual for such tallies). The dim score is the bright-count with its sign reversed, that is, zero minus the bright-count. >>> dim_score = 0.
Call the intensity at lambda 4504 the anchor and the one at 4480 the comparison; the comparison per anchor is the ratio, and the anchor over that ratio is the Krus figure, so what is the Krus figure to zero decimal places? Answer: 25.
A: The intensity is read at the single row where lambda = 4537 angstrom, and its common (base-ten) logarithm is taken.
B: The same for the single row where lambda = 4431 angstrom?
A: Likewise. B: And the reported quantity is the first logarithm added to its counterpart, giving 1.93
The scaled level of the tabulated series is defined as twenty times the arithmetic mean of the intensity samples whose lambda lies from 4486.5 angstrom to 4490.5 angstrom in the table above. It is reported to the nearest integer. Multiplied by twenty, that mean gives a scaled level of 179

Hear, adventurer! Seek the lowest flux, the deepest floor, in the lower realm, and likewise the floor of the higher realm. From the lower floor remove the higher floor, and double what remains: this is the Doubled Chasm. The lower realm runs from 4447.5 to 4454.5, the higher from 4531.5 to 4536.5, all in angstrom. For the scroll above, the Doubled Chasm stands -10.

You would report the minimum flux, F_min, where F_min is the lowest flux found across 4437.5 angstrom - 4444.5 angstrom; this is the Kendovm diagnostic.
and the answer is 2.46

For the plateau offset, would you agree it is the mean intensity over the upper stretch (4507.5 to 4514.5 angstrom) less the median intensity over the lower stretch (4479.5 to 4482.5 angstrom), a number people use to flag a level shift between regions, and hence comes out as 7.4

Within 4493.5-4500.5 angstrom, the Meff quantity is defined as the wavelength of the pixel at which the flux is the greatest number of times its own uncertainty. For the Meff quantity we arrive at 4494 angstrom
